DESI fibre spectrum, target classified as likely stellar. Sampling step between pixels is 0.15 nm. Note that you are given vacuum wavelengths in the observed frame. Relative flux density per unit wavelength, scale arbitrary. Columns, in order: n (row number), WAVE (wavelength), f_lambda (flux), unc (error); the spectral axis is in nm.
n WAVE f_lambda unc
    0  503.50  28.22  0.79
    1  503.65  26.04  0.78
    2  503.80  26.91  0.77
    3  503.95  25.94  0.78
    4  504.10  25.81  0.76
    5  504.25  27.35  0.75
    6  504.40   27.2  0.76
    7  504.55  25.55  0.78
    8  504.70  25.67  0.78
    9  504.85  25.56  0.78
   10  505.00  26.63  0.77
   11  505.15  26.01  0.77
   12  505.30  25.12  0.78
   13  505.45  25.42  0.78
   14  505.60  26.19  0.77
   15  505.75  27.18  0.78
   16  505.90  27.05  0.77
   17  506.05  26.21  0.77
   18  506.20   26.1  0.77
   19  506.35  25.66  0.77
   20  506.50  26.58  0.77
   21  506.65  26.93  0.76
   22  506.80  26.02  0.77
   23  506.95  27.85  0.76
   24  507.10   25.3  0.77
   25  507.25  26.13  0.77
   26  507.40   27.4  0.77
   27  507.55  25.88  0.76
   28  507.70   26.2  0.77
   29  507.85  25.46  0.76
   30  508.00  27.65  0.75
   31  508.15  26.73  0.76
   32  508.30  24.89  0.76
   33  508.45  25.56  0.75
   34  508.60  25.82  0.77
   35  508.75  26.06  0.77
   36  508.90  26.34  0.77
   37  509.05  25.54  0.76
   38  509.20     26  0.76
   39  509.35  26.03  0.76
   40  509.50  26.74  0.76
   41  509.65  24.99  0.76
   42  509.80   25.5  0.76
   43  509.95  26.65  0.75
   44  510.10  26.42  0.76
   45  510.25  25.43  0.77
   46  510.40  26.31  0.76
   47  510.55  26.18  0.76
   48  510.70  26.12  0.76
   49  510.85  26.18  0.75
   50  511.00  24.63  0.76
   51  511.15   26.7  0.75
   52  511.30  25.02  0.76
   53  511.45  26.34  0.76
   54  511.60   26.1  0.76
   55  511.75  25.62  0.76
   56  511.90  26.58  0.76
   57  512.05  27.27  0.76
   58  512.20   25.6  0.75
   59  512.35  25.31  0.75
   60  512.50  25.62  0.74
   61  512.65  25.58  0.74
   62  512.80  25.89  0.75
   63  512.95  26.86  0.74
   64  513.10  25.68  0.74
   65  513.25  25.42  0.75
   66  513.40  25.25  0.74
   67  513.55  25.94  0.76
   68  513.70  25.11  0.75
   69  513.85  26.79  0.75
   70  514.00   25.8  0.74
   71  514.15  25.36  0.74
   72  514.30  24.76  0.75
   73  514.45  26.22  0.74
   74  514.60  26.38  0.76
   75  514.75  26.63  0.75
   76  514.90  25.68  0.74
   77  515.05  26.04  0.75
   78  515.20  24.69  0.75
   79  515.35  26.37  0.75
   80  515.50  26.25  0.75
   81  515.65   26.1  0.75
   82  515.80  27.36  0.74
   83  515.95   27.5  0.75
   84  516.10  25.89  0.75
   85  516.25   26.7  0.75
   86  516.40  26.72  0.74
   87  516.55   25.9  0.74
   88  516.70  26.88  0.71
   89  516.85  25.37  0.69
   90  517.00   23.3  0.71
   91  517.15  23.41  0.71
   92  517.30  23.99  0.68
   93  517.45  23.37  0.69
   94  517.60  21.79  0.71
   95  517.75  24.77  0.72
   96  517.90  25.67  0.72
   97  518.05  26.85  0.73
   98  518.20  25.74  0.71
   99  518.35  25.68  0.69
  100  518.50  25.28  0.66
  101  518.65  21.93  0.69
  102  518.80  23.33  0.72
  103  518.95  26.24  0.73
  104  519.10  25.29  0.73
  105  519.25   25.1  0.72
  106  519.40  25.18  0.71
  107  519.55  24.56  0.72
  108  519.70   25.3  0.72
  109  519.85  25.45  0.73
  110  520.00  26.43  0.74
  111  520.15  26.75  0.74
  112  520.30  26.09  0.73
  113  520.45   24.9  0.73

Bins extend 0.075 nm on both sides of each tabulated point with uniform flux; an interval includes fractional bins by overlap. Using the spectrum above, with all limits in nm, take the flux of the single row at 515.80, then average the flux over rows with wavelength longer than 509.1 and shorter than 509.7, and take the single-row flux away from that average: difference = -1.4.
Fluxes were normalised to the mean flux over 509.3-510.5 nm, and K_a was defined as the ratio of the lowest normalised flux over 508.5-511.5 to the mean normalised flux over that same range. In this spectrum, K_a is 0.949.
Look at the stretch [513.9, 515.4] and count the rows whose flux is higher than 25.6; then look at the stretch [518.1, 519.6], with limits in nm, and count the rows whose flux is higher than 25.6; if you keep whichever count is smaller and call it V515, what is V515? 3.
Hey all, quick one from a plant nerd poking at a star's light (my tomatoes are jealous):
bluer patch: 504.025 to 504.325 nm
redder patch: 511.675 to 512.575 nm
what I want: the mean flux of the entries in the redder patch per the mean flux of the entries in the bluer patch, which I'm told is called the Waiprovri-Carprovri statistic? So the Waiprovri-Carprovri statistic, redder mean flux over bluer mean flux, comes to 0.98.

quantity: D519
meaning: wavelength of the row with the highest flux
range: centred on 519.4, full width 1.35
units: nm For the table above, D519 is 520.00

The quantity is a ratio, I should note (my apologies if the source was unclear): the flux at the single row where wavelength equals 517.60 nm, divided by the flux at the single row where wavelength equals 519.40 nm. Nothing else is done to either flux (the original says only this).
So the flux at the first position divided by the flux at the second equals 0.87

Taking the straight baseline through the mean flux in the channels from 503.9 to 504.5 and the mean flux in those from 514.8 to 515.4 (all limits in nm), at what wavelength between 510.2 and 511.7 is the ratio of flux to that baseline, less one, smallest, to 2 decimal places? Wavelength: 511.00 nm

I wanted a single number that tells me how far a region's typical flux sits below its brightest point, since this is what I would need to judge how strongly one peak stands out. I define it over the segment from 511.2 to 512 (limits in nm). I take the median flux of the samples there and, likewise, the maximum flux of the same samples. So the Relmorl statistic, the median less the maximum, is -0.5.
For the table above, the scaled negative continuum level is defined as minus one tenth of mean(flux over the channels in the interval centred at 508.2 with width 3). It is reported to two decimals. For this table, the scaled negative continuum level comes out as -2.61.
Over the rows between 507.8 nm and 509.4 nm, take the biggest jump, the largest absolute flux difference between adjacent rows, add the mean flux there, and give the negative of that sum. -28.2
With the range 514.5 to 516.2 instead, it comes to -27.9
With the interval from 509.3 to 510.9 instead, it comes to -27.8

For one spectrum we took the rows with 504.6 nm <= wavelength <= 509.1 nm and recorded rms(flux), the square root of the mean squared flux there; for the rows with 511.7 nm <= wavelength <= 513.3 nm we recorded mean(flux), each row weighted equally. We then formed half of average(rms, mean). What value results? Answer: 13.0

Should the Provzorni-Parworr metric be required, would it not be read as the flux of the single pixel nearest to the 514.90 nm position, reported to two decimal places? 25.68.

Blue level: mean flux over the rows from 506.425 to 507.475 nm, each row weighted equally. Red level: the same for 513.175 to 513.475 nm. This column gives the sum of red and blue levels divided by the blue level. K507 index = 1.952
